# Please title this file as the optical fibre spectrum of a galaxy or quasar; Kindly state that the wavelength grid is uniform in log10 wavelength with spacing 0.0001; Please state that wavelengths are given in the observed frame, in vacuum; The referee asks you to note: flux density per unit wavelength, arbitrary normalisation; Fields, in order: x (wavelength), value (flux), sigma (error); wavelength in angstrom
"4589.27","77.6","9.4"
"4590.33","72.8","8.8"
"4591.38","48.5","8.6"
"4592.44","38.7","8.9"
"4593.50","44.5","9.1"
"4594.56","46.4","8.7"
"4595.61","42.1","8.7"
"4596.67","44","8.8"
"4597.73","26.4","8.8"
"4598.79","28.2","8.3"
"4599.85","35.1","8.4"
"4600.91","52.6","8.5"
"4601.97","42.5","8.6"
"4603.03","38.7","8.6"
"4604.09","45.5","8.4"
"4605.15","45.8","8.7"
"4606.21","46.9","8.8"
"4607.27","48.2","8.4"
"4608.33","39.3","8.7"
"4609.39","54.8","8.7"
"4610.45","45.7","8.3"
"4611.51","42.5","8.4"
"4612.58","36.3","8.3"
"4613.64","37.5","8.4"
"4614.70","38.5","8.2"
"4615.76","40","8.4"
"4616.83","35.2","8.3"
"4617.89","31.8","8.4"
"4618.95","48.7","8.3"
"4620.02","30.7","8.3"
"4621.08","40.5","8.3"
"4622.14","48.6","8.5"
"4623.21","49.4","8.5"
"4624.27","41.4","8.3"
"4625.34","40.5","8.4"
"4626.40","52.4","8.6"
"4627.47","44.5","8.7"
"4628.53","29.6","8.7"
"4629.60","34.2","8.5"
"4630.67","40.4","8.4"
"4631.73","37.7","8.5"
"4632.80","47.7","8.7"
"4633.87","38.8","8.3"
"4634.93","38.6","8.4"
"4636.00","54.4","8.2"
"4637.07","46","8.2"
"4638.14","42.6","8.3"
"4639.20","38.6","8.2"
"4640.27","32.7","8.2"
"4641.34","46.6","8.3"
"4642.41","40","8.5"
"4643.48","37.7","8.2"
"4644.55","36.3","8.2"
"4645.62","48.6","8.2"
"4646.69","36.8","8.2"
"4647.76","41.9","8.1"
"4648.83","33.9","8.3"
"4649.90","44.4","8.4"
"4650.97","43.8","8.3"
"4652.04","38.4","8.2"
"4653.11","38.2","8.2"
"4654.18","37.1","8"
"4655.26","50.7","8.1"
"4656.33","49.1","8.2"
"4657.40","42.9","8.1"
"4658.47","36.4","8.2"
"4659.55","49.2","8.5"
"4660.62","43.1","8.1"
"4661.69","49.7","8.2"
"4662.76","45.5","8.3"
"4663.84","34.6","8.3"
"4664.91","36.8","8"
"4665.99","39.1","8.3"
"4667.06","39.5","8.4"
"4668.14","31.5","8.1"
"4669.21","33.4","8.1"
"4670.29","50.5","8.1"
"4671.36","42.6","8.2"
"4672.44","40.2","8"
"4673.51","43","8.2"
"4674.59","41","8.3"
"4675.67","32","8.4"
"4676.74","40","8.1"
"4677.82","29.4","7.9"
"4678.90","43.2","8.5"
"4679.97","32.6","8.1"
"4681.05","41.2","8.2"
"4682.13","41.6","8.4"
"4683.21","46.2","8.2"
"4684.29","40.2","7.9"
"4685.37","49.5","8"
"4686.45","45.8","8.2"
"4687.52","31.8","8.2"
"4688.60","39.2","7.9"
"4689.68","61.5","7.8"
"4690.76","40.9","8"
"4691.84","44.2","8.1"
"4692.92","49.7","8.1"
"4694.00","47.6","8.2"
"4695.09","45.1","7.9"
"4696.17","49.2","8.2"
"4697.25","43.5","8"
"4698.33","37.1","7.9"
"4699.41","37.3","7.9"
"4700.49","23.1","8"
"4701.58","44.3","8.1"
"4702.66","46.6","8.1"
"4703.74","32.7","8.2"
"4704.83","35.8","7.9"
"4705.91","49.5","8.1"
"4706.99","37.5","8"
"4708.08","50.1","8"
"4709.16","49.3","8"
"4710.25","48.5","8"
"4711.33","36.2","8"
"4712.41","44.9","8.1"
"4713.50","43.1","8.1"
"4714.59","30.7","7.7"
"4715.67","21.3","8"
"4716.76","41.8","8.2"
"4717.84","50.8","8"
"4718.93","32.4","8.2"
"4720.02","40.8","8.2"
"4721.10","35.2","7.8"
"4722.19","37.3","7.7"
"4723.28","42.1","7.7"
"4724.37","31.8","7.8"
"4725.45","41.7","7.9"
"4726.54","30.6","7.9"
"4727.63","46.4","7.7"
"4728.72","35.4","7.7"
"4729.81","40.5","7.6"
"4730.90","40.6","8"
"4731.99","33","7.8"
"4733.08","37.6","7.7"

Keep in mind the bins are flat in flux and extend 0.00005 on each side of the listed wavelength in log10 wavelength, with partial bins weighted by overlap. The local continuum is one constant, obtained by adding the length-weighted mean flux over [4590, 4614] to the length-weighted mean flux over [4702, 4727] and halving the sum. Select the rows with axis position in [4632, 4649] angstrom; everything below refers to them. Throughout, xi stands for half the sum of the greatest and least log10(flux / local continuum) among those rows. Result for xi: 0.01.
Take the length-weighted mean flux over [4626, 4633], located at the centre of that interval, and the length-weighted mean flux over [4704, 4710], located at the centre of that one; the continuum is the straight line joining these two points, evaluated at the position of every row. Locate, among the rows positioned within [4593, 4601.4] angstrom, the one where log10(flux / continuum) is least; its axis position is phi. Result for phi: 4597.73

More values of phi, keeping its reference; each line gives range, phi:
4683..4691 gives 4687.52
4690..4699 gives 4698.33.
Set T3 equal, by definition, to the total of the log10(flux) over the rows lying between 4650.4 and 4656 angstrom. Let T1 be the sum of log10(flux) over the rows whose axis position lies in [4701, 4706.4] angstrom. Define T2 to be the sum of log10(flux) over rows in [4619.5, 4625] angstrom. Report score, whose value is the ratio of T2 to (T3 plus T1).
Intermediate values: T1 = 8.08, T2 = 8.09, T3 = 8.08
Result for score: 0.501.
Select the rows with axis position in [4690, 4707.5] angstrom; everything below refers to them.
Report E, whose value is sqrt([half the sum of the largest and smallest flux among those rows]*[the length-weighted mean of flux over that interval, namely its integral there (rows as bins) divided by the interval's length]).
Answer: 39.0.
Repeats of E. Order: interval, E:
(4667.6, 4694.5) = 43.5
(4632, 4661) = 42.8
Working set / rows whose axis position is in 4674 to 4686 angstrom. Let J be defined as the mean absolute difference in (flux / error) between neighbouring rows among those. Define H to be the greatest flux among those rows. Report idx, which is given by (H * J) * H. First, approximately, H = 49.5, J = 0.93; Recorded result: 2277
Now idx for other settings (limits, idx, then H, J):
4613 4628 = 2297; 52.4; 0.84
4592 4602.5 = 2482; 52.6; 0.90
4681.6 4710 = 3960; 61.5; 1.05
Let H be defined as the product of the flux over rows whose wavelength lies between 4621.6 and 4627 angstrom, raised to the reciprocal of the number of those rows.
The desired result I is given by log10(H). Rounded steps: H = 46.2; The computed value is 1.66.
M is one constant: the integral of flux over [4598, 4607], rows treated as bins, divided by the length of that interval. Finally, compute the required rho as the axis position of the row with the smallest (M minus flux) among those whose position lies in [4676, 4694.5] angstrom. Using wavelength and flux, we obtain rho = 4689.68 angstrom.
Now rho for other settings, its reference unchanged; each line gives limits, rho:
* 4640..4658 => 4655.26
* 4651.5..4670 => 4655.26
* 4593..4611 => 4609.39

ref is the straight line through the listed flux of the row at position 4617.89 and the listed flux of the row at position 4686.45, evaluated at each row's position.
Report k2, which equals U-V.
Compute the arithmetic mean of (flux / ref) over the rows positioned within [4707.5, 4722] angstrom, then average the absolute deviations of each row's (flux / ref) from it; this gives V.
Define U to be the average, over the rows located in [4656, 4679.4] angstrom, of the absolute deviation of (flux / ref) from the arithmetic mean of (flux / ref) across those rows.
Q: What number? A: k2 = -0.018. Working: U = 0.13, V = 0.144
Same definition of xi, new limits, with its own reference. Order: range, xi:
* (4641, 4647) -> 0.00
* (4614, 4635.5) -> -0.02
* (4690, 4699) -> 0.01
